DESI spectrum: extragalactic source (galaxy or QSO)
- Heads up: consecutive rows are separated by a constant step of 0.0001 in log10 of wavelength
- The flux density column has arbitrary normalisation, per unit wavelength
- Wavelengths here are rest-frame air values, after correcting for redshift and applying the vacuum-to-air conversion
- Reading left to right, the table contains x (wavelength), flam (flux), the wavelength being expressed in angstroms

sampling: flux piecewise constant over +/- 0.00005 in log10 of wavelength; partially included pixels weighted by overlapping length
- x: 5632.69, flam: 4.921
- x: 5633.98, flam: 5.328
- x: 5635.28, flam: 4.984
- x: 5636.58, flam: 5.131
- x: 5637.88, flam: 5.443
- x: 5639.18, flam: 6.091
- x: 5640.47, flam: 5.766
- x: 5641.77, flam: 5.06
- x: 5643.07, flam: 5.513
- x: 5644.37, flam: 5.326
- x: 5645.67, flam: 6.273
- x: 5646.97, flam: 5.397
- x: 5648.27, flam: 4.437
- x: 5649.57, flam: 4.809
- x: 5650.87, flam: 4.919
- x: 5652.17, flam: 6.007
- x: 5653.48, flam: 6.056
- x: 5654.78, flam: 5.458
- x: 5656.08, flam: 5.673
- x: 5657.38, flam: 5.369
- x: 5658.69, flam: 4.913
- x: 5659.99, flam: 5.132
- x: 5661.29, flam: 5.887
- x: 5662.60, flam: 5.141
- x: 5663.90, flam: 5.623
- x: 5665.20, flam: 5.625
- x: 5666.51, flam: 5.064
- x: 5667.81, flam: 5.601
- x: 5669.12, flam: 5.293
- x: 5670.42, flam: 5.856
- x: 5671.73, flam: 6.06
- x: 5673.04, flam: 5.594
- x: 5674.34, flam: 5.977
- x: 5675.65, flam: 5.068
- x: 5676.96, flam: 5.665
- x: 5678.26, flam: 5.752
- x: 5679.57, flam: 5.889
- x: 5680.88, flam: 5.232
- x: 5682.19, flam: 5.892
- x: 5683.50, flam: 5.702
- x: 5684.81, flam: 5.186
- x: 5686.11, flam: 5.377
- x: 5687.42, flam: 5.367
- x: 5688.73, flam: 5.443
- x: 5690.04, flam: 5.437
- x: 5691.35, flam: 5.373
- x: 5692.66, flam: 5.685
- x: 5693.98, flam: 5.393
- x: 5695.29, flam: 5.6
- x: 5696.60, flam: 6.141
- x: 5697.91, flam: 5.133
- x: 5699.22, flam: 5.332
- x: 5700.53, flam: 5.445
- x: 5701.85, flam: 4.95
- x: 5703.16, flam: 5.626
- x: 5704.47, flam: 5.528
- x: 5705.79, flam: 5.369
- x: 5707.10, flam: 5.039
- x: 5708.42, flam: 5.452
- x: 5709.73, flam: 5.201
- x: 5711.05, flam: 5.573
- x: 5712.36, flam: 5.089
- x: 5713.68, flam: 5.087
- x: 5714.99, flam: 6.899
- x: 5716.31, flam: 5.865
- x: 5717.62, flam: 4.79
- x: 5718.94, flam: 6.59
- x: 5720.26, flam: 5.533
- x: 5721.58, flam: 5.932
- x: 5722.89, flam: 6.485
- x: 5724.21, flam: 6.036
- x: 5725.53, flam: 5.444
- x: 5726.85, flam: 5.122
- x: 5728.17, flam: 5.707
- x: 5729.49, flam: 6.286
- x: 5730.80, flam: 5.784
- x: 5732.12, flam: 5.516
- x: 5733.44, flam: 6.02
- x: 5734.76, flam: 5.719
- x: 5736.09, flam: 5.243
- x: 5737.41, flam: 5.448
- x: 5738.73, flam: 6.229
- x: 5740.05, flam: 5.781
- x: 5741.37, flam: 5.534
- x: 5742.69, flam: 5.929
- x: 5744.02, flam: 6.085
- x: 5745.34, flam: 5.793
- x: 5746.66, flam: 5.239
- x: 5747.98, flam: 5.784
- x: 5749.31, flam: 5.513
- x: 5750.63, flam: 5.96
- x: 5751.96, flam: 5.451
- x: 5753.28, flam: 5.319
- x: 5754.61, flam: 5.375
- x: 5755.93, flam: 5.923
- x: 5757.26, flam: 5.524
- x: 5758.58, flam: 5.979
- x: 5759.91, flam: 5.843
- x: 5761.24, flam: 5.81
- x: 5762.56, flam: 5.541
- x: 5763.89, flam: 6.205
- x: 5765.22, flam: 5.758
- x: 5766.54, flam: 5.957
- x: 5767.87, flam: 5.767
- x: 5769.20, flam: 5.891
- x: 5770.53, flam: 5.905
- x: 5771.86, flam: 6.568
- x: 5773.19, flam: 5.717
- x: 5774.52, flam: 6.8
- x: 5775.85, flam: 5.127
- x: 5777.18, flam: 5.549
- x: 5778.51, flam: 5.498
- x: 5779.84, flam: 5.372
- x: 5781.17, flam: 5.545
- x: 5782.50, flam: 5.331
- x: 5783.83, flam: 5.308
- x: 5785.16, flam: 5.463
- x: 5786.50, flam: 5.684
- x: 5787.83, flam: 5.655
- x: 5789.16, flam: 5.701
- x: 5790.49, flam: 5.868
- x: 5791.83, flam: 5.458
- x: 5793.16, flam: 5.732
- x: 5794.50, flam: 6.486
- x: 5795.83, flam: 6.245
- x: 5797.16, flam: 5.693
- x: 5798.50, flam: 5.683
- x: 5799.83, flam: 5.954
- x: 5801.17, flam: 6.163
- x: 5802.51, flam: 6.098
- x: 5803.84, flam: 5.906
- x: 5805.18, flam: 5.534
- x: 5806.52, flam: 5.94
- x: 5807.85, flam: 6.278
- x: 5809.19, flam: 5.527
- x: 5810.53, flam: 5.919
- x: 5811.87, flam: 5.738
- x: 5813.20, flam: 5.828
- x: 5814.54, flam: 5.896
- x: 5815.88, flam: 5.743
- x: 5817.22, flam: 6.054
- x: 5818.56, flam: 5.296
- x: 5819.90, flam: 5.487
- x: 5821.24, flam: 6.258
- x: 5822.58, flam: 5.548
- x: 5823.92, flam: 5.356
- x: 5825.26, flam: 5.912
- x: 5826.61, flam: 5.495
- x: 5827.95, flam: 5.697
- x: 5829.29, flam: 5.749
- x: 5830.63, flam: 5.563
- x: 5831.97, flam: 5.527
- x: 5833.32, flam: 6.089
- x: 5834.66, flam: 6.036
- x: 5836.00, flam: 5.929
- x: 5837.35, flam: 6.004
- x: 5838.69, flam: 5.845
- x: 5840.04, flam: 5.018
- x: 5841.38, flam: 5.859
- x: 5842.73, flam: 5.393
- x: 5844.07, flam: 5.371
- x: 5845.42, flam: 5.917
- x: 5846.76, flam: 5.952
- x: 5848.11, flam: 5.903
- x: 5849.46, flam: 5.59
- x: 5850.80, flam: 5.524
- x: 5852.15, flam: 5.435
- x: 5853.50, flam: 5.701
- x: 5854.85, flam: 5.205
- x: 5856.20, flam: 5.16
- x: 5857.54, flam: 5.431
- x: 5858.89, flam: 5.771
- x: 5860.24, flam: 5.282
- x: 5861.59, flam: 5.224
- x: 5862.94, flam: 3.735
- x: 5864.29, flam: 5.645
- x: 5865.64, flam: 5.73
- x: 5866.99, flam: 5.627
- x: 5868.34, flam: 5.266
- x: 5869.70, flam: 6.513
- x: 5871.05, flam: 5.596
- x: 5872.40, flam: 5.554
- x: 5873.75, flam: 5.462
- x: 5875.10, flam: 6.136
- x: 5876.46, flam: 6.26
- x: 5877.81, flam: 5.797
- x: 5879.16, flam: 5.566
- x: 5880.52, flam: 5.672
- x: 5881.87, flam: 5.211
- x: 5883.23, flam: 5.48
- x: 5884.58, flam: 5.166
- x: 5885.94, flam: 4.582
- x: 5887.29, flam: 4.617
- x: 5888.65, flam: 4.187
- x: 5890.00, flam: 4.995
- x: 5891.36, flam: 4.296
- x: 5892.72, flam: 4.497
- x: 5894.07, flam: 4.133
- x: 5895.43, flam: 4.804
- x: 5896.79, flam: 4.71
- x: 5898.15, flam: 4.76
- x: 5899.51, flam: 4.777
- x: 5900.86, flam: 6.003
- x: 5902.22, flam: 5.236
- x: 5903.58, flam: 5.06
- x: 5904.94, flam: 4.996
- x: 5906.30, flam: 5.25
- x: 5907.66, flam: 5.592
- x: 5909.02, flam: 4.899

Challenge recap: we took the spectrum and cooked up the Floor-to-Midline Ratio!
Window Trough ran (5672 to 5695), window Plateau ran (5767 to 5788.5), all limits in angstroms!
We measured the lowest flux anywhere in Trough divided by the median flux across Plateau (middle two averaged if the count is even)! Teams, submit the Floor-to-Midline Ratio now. 0.90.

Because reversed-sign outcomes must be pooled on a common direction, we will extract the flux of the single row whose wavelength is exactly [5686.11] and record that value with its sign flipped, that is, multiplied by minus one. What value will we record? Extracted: -5.38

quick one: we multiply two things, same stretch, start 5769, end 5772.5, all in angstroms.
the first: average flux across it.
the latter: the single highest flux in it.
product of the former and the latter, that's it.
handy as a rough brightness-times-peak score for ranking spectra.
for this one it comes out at 40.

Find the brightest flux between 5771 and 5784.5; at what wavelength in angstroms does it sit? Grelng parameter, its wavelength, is 5774.52 angstroms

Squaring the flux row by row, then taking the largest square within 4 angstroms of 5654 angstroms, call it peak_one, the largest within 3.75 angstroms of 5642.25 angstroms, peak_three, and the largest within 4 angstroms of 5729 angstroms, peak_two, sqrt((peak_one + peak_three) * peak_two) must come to 54.8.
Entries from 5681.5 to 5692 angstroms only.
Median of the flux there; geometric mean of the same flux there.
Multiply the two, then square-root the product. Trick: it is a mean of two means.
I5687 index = 5.44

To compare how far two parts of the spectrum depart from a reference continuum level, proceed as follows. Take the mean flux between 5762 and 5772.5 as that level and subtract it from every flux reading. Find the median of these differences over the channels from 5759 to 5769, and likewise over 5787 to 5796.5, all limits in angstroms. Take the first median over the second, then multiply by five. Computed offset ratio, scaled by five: 3.2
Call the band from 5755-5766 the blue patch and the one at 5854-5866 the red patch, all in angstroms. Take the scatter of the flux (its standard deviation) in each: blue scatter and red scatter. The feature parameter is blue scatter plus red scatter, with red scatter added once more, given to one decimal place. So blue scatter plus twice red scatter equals 1.4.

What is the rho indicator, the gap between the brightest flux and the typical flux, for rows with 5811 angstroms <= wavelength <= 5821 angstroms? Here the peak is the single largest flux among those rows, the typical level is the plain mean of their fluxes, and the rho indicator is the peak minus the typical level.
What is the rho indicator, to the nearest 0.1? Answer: 0.3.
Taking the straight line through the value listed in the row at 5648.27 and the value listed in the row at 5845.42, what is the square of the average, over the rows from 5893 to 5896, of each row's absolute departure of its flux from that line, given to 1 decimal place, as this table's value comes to 3.3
